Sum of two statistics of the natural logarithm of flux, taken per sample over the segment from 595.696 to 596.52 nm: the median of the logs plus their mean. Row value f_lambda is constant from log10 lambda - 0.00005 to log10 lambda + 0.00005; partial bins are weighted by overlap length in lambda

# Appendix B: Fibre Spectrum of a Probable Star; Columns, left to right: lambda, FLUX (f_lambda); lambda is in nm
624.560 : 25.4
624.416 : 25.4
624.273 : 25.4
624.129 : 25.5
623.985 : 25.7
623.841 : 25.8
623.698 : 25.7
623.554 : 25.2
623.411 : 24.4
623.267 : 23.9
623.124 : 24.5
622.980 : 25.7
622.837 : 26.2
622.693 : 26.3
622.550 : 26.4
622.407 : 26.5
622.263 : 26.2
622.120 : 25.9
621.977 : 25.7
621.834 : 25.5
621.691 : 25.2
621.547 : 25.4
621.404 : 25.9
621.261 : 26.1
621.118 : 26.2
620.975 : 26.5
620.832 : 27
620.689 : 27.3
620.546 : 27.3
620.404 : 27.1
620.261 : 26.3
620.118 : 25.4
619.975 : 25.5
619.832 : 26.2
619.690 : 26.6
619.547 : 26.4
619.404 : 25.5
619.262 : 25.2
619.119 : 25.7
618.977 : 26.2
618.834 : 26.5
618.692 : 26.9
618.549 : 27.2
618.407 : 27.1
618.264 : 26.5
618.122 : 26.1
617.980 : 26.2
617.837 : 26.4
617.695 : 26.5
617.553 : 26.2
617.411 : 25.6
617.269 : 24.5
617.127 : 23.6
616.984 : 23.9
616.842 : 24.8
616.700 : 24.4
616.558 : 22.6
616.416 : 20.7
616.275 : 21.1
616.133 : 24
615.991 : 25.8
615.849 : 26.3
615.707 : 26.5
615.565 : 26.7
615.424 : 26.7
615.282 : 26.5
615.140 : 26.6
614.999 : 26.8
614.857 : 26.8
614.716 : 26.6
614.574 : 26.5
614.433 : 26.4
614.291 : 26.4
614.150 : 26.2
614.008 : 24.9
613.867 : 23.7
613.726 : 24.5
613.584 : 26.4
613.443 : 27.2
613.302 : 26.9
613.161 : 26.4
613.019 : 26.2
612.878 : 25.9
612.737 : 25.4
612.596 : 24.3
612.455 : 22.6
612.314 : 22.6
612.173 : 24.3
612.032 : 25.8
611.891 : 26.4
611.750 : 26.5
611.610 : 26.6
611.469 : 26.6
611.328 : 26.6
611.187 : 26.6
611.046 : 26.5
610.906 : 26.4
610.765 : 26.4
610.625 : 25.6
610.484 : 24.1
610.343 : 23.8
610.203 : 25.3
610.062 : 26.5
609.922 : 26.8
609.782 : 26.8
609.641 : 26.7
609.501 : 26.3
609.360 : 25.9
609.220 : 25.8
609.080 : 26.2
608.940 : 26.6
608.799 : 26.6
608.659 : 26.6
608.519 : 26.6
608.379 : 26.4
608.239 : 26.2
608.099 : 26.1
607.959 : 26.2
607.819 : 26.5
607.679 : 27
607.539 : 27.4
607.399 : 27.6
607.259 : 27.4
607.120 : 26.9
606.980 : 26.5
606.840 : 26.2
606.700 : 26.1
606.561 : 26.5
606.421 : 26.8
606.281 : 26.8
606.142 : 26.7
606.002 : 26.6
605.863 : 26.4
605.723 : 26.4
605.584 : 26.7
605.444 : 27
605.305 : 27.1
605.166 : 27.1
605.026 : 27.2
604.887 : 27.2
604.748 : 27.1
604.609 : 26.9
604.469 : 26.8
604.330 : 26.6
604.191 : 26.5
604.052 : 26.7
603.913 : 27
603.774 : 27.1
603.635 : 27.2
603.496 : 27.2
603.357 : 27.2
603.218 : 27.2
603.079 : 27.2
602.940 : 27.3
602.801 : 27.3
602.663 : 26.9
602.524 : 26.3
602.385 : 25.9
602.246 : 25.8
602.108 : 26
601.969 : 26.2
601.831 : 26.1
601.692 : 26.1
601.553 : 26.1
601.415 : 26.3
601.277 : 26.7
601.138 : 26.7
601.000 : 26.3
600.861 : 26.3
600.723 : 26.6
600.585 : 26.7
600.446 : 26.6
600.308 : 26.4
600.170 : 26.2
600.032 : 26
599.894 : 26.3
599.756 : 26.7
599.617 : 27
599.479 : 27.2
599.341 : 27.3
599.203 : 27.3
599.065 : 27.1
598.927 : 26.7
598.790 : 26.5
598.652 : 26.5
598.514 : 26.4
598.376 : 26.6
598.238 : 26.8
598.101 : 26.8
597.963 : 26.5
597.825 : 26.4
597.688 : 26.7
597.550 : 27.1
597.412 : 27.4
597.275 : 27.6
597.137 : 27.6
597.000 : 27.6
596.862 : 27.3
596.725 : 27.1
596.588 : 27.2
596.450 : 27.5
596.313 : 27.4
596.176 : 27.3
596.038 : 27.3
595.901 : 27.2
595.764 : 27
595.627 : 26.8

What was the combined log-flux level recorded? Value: 6.61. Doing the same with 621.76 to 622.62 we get 6.52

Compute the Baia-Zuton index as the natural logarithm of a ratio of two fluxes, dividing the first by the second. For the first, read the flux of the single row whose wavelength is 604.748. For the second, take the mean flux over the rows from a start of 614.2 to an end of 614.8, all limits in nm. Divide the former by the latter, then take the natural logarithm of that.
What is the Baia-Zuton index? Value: 0.023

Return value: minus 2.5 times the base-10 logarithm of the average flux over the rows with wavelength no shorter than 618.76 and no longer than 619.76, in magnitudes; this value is -3.538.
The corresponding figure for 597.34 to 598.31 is -3.571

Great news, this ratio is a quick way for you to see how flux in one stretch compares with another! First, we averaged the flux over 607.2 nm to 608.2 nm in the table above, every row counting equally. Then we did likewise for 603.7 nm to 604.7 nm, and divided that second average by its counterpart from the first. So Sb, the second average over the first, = 1.00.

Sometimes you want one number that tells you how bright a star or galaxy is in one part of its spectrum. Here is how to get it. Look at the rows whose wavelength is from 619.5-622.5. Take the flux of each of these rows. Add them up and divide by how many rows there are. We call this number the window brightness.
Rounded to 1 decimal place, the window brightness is 26.2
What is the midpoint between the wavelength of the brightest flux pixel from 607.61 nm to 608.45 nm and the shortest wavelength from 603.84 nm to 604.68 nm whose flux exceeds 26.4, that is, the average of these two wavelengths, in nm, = 605.80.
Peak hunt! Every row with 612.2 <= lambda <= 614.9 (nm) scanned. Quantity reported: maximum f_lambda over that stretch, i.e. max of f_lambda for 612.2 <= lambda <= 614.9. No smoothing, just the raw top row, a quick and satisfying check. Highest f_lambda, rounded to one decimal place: 27.2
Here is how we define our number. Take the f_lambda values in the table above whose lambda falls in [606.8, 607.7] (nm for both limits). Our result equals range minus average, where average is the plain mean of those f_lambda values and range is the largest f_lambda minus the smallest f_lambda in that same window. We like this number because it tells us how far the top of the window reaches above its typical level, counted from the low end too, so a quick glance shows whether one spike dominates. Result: -25.6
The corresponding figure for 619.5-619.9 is -26.0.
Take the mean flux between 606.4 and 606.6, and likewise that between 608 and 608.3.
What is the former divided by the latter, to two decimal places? 1.02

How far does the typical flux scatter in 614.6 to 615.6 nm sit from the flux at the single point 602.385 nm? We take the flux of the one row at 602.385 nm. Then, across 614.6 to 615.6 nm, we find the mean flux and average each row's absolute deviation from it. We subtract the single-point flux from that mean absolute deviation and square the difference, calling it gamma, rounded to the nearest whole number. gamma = 666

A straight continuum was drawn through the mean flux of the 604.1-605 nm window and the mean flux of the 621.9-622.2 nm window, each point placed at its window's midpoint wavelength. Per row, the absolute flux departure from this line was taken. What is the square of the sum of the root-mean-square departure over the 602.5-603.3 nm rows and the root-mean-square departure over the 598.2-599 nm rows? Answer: 1.0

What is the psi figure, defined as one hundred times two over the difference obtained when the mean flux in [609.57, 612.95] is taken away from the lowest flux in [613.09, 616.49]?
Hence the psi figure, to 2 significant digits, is -41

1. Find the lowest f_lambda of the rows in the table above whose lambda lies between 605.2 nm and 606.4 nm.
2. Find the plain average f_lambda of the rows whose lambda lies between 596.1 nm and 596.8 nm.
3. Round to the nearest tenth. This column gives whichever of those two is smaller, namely 26.4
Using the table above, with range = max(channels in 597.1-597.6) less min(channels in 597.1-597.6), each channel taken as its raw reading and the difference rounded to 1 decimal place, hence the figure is 0.5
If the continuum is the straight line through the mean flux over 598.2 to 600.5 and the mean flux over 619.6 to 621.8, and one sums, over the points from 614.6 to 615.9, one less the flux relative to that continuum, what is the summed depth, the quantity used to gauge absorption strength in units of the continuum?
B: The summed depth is -0.1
